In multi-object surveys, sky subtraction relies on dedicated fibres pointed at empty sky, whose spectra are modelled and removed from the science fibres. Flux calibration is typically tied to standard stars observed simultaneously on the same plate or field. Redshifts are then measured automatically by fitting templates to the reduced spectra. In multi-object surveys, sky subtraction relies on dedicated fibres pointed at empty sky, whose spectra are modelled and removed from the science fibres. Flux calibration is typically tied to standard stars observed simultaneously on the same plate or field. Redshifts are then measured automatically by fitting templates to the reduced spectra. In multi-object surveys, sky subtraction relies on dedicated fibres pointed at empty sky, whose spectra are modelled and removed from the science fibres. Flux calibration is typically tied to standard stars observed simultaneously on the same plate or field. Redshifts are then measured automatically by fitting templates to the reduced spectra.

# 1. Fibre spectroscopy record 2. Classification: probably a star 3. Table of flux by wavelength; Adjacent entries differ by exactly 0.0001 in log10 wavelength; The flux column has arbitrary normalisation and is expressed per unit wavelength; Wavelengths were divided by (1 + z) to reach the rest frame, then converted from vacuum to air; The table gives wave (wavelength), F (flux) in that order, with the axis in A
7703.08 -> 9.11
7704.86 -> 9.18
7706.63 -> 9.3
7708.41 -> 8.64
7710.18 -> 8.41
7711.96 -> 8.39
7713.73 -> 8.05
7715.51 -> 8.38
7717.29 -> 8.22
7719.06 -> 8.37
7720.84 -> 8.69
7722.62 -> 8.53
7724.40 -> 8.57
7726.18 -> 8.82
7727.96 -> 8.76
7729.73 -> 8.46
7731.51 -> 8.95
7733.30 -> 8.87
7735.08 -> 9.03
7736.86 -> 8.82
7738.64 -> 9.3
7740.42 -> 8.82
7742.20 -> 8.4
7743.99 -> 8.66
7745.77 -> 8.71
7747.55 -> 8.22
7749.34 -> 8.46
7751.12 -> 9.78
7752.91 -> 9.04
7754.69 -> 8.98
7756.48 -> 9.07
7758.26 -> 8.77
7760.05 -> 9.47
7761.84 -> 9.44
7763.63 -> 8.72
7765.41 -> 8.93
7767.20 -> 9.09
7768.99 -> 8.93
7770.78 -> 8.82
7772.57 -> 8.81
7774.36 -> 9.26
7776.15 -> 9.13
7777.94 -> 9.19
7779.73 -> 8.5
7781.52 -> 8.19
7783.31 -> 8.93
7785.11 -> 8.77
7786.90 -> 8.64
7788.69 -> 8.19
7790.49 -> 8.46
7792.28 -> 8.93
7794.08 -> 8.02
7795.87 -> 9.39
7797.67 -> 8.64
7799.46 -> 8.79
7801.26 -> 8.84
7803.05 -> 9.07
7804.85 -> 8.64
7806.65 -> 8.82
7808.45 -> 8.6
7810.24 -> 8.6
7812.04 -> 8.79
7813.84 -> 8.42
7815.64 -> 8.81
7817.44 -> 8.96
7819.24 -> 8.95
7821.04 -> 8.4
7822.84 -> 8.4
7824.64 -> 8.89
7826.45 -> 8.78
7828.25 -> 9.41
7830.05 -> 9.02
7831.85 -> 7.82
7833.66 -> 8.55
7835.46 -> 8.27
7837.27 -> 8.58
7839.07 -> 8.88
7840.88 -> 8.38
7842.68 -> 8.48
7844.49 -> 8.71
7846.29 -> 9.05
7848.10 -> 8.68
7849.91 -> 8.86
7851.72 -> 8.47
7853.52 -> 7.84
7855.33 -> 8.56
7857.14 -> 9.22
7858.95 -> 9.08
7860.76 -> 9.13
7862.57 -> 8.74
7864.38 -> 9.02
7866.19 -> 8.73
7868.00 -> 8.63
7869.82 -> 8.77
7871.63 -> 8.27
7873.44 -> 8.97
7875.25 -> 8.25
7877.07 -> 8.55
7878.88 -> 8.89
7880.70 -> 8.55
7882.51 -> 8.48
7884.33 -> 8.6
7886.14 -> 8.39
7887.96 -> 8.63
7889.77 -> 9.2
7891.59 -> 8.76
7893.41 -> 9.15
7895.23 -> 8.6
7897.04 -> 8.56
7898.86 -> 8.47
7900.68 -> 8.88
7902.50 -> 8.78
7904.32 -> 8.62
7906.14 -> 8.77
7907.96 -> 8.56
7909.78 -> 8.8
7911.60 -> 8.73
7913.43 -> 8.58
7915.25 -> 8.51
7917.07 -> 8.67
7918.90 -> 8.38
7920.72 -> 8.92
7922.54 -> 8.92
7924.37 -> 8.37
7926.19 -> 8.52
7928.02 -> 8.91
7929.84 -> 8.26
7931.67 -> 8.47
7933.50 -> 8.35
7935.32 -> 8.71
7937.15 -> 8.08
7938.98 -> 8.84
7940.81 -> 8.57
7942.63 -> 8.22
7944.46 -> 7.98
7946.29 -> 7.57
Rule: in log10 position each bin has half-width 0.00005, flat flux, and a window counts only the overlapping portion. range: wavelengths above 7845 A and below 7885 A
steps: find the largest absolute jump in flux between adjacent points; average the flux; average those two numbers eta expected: 4.71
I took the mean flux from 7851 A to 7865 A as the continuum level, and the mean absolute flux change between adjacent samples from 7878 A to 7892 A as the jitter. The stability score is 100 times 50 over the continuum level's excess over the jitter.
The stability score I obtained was 590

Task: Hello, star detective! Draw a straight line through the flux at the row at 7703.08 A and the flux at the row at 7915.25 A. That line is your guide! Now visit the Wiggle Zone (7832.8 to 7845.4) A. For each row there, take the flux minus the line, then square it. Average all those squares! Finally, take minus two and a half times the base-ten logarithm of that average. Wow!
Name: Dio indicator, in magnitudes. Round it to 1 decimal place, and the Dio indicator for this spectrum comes 2.9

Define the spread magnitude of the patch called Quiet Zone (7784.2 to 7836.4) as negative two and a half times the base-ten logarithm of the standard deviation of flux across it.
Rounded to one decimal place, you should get 1.1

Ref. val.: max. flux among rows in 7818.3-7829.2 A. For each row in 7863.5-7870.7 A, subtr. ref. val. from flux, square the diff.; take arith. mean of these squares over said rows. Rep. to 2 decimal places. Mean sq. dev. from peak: 0.41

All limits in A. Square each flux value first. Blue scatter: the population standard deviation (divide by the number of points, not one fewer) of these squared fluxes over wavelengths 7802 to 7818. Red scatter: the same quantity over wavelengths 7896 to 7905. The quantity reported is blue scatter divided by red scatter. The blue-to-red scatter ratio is 1.3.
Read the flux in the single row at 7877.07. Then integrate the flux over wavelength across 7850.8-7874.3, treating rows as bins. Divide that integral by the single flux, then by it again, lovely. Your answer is 2.81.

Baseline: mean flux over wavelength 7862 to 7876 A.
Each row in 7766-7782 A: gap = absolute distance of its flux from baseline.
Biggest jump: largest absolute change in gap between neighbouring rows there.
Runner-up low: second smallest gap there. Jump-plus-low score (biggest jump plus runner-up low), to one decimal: 0.6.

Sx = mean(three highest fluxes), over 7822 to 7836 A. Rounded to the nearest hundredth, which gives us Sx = 9.11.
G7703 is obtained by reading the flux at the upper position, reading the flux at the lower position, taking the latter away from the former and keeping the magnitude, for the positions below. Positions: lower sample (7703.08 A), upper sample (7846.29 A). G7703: 0.1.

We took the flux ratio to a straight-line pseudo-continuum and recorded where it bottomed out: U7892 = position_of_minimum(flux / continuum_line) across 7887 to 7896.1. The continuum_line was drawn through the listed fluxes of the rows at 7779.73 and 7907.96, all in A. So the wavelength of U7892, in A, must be 7895.23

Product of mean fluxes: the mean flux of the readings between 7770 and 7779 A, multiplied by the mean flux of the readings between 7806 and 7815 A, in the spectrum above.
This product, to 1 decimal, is 78.2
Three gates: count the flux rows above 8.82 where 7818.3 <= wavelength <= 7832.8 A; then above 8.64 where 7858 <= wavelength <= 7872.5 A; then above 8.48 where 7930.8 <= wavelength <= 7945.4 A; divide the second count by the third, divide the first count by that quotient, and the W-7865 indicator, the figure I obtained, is 2.0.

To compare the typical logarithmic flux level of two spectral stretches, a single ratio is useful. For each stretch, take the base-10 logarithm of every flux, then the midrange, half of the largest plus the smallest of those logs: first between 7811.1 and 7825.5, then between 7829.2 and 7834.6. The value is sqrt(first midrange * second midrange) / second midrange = 1.01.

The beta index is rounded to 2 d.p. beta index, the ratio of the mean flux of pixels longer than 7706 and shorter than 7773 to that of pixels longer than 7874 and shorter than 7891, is 1.02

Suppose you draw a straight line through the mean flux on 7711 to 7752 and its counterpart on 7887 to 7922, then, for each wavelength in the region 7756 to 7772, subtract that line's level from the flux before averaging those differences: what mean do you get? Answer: 0.35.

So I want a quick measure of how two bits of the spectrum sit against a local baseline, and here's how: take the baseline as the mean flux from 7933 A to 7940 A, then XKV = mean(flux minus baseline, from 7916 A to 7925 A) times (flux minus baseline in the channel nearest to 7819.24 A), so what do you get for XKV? 0.07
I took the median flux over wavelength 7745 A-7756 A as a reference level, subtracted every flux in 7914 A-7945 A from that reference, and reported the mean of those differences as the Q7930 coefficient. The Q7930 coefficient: 0.33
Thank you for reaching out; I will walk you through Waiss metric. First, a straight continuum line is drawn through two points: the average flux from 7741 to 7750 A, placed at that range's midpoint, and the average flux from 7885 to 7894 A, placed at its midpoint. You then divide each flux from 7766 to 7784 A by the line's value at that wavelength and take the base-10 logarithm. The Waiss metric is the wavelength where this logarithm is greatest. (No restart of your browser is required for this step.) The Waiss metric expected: 7774.36 A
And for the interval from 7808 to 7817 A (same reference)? 7815.64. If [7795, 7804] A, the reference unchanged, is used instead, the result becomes 7795.87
